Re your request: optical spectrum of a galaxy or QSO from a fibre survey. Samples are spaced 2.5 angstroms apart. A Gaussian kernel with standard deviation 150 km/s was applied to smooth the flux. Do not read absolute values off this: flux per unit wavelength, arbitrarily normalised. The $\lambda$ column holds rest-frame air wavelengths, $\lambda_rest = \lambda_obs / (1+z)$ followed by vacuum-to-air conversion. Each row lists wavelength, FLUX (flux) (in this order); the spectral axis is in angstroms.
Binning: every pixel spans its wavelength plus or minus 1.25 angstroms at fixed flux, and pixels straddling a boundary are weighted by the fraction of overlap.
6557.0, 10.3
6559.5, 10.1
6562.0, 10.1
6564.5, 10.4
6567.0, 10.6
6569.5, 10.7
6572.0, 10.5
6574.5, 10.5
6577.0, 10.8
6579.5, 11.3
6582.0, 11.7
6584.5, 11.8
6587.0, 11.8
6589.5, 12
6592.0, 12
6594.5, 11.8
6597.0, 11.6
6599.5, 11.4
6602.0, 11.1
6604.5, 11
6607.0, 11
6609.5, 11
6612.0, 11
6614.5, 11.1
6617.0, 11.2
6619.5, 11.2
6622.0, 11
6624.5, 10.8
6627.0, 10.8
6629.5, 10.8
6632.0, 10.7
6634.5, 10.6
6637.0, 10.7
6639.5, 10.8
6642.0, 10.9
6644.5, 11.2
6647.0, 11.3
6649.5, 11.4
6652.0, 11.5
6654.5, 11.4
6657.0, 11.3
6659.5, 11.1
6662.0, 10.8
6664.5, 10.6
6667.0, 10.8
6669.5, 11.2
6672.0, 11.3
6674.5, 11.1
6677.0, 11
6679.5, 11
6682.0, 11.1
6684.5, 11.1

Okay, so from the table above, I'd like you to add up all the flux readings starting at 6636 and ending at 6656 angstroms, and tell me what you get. 89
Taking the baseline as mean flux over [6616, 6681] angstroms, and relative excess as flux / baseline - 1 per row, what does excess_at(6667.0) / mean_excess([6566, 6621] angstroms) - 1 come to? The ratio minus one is -2.0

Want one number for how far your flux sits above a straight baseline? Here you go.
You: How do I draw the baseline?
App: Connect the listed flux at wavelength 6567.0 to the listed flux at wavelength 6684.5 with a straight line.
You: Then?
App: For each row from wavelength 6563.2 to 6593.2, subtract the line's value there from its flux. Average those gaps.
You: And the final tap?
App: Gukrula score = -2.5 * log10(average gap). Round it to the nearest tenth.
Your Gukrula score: 0.7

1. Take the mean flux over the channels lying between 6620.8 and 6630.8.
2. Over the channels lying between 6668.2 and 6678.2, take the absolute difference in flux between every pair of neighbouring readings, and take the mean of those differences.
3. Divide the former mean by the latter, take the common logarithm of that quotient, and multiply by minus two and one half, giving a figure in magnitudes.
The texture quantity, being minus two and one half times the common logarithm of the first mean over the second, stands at -4.78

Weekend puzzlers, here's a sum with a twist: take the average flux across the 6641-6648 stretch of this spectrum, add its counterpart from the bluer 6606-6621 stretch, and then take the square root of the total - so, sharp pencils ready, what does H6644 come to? 4.71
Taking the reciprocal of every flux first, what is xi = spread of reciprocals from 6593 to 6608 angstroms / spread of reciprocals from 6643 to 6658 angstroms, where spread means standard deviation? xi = 3.2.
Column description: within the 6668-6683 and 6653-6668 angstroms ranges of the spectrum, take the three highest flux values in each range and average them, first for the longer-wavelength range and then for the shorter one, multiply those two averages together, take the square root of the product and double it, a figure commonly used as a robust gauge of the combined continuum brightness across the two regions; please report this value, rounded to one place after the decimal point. 22.5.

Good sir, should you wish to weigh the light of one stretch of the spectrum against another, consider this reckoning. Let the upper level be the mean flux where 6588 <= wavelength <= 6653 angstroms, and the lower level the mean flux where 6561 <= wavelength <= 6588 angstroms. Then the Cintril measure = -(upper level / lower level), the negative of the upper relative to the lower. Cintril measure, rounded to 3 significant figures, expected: -1.02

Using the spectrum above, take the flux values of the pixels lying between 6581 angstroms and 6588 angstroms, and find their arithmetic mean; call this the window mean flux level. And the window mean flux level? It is 11.8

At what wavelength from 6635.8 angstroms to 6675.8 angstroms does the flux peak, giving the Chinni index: 6652.0 angstroms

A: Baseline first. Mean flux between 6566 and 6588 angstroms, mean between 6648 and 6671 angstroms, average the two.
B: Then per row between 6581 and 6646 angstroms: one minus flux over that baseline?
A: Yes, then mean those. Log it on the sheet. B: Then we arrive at -0.008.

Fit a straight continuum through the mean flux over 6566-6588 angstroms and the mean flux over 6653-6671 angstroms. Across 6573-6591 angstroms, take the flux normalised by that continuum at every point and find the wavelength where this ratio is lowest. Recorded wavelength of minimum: 6574.5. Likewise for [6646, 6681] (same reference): 6664.5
